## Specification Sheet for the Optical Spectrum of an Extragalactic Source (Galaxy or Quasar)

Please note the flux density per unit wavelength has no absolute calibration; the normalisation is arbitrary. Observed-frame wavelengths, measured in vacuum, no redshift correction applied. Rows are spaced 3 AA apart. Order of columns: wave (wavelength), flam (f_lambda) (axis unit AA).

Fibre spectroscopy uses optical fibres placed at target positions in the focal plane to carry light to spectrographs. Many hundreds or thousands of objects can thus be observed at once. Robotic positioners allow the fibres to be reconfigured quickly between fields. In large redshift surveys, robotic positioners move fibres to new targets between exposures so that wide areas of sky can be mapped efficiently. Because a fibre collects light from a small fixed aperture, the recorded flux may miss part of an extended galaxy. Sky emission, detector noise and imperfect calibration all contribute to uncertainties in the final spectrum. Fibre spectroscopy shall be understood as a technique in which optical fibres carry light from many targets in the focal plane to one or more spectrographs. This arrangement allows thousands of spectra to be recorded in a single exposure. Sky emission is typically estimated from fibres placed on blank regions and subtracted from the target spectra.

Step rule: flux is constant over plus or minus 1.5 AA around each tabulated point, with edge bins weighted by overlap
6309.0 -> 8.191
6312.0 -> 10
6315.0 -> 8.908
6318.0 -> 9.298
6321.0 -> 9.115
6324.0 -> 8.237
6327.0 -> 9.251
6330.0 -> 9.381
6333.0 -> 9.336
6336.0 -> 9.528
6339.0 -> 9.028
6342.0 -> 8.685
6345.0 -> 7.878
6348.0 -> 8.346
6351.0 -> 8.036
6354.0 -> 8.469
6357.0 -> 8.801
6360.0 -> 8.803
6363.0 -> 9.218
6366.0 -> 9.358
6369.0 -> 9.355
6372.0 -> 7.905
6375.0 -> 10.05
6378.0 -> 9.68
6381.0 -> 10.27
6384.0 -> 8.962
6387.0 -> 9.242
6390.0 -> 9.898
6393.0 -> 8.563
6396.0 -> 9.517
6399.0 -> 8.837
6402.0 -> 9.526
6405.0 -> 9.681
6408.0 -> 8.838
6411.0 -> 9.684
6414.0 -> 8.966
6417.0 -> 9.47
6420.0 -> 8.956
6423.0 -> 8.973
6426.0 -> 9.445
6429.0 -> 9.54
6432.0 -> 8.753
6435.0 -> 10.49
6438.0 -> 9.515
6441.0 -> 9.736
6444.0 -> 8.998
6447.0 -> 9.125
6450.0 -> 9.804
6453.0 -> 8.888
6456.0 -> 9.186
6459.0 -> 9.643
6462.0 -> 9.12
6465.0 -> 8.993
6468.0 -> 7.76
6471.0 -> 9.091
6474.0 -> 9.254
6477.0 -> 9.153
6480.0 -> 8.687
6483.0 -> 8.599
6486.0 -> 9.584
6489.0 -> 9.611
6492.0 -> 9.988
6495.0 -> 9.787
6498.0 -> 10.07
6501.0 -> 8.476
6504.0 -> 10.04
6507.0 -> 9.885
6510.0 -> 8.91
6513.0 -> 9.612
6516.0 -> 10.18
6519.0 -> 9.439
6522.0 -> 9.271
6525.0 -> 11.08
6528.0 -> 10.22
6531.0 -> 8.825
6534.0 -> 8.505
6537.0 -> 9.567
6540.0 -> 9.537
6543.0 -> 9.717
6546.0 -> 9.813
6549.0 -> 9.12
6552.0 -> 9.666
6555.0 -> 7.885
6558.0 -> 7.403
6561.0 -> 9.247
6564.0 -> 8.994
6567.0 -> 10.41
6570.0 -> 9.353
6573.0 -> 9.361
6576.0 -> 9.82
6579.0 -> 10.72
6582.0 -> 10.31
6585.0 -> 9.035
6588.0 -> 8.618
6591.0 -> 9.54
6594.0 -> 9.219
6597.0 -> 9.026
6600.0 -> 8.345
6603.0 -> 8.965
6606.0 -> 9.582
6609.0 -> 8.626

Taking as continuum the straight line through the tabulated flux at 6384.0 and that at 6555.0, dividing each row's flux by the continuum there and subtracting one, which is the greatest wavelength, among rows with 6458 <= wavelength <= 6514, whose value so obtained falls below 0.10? 6510.0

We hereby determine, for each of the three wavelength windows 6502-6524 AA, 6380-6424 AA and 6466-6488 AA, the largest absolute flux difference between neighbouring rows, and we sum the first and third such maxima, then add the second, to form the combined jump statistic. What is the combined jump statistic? 3.64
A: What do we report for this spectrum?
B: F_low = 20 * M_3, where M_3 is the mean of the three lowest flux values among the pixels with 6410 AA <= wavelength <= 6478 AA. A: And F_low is 169.3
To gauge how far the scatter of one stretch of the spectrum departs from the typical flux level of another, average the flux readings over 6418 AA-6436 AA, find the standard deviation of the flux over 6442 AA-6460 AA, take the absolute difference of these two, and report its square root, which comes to 3.00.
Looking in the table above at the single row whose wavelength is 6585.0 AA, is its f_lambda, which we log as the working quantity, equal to 9.035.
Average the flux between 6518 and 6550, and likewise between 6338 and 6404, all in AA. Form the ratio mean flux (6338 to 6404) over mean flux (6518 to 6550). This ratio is 0.944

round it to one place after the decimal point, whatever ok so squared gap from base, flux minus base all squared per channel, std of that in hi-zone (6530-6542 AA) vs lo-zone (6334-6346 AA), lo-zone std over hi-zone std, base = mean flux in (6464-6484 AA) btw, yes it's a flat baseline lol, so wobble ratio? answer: 1.3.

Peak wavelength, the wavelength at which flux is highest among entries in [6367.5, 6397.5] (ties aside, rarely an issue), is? 6381.0 AA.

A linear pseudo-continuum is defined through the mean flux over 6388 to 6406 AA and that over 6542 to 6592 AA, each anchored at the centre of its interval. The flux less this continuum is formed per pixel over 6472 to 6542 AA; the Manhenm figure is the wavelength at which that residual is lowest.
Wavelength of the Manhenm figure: 6501.0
